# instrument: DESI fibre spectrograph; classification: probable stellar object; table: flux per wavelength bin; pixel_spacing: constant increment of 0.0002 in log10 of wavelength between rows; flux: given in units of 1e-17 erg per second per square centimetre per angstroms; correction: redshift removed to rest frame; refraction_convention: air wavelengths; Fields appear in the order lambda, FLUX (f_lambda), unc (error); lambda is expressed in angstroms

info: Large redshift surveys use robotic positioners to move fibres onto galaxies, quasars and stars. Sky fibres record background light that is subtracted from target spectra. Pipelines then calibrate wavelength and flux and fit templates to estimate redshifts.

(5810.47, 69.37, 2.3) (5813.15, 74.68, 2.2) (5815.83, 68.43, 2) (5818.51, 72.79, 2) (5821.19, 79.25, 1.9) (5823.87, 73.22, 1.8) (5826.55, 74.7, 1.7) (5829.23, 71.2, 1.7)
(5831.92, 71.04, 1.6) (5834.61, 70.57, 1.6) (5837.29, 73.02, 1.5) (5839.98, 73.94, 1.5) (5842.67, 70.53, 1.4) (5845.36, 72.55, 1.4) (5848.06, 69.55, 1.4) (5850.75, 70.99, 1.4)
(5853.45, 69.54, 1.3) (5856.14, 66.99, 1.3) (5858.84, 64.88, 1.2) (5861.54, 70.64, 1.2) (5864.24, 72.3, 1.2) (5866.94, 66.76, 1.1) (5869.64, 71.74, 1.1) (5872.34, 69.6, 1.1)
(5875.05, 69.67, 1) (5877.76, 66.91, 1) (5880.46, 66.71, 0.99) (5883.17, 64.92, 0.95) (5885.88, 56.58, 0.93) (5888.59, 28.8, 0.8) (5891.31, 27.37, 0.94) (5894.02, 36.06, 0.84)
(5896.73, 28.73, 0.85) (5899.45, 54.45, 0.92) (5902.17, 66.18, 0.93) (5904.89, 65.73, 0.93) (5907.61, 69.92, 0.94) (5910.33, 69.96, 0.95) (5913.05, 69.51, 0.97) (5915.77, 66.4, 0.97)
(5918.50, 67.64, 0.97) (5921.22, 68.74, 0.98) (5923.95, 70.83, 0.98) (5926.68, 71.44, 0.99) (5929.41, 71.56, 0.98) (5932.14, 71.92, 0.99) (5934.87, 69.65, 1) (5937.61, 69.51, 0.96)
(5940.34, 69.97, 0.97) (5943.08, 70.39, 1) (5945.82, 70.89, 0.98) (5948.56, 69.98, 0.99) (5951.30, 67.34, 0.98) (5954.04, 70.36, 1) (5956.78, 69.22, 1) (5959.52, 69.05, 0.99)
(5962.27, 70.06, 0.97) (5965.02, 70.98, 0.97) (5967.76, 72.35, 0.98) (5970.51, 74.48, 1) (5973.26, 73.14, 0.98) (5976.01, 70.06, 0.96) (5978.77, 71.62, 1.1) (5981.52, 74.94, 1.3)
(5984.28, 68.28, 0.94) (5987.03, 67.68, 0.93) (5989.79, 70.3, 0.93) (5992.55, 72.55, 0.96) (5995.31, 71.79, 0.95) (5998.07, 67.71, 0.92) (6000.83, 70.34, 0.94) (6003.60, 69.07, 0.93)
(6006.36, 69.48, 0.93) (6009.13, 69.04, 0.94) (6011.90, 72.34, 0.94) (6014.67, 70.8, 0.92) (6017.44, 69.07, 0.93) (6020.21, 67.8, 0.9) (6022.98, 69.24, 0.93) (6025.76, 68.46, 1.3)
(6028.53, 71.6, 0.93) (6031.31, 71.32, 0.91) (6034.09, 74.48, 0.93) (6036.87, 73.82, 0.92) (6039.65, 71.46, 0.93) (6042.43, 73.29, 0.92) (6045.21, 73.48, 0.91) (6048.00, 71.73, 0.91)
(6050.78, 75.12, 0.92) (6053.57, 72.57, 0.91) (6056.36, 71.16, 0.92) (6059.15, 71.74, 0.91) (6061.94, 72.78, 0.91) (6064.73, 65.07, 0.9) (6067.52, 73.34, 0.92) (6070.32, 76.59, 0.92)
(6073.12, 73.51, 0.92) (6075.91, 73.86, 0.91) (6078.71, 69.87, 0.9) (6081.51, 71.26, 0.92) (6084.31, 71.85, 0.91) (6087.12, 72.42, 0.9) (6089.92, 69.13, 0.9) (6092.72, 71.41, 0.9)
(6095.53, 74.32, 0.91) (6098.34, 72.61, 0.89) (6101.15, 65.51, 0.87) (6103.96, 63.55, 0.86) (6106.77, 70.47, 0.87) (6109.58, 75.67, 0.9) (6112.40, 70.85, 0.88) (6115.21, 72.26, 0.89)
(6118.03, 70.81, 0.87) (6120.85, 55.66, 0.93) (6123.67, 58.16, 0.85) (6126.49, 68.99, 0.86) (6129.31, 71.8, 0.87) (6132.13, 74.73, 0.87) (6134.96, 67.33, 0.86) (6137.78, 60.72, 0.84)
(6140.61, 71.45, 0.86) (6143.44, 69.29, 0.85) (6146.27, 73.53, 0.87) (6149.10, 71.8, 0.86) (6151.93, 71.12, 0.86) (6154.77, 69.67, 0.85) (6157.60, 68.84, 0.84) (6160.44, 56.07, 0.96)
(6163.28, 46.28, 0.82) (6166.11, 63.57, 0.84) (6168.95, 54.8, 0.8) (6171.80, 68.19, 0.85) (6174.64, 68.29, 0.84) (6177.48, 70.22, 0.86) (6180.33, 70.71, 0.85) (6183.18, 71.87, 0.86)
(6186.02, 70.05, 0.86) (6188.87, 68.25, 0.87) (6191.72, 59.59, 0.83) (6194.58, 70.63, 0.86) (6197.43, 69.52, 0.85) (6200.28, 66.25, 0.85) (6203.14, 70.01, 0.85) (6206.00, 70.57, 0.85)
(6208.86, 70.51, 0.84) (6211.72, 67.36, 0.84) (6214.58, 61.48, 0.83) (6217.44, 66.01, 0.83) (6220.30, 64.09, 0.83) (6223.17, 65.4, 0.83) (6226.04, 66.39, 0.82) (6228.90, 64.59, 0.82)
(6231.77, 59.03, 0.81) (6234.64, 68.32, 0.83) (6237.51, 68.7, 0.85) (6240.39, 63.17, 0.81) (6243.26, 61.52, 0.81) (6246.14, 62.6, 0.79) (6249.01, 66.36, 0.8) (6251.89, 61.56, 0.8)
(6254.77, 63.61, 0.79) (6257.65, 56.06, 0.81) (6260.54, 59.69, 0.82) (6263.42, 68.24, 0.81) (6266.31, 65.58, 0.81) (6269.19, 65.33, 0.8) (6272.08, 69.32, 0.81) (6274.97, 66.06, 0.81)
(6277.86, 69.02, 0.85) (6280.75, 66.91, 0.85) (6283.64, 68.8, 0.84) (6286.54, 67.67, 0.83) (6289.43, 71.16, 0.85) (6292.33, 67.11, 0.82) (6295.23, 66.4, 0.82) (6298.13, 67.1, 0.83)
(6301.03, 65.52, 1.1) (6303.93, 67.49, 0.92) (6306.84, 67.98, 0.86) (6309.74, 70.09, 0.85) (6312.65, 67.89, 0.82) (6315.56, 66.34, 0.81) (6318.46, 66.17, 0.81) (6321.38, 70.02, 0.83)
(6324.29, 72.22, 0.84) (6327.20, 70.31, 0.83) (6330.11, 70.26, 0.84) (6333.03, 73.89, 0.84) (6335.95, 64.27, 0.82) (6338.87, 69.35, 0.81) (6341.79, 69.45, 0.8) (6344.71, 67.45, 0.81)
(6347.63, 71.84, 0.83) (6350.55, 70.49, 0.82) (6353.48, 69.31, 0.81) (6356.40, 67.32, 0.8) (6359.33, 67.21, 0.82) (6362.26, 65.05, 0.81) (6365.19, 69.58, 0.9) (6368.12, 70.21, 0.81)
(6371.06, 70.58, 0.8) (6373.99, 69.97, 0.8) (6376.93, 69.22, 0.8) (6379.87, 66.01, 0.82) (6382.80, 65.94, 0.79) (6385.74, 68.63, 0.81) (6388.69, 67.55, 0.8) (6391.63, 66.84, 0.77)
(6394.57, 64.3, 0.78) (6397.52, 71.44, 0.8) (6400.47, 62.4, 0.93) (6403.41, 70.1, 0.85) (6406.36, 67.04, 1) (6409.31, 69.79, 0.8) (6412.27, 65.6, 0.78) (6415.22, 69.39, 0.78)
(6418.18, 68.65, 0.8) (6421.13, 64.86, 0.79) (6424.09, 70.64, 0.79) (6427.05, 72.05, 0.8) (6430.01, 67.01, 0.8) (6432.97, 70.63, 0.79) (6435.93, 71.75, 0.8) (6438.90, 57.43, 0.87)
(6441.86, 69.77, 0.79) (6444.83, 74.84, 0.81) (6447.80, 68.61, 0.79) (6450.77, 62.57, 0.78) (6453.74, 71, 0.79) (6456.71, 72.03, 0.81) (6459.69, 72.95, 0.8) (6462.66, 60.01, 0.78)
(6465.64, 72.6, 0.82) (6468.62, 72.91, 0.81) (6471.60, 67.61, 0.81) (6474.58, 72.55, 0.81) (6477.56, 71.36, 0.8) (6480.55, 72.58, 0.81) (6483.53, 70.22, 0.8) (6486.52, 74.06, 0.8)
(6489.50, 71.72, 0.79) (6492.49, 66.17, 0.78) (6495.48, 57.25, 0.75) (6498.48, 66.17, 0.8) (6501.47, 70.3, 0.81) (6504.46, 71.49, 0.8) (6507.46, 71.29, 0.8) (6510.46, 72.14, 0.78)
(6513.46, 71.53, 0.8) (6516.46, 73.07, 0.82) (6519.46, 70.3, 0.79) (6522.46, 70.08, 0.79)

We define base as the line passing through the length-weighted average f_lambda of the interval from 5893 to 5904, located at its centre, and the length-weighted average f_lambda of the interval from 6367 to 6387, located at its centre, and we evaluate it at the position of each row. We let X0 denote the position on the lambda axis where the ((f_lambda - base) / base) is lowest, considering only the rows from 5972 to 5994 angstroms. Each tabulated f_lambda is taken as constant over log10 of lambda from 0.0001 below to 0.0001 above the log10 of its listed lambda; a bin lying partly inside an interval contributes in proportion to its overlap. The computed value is 5987.03 angstroms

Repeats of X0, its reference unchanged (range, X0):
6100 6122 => 6120.85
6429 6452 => 6438.90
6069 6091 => 6089.92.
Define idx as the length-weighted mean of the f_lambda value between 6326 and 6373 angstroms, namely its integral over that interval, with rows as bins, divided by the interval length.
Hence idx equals 69.2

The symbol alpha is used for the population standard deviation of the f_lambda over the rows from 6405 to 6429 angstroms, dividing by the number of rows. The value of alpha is 2.3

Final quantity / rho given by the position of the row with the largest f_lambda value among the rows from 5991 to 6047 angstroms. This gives 6034.09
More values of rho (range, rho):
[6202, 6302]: 6289.43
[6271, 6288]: 6272.08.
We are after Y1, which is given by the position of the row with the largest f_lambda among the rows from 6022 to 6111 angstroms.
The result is 6070.32 angstroms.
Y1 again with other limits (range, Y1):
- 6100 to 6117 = 6109.58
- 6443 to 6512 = 6444.83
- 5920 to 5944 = 5932.14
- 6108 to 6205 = 6109.58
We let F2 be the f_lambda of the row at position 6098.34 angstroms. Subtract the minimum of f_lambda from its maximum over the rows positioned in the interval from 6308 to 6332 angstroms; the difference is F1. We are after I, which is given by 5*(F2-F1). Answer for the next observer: 333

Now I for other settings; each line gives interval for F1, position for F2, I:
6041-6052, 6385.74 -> 326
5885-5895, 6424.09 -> 207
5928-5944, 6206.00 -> 341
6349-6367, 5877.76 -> 307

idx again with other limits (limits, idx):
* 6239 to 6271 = 63.1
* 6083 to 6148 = 69.2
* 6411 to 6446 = 68.5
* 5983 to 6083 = 71.2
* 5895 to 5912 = 58.9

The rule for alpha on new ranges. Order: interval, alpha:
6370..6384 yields 2.0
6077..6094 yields 1.1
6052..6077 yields 2.9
